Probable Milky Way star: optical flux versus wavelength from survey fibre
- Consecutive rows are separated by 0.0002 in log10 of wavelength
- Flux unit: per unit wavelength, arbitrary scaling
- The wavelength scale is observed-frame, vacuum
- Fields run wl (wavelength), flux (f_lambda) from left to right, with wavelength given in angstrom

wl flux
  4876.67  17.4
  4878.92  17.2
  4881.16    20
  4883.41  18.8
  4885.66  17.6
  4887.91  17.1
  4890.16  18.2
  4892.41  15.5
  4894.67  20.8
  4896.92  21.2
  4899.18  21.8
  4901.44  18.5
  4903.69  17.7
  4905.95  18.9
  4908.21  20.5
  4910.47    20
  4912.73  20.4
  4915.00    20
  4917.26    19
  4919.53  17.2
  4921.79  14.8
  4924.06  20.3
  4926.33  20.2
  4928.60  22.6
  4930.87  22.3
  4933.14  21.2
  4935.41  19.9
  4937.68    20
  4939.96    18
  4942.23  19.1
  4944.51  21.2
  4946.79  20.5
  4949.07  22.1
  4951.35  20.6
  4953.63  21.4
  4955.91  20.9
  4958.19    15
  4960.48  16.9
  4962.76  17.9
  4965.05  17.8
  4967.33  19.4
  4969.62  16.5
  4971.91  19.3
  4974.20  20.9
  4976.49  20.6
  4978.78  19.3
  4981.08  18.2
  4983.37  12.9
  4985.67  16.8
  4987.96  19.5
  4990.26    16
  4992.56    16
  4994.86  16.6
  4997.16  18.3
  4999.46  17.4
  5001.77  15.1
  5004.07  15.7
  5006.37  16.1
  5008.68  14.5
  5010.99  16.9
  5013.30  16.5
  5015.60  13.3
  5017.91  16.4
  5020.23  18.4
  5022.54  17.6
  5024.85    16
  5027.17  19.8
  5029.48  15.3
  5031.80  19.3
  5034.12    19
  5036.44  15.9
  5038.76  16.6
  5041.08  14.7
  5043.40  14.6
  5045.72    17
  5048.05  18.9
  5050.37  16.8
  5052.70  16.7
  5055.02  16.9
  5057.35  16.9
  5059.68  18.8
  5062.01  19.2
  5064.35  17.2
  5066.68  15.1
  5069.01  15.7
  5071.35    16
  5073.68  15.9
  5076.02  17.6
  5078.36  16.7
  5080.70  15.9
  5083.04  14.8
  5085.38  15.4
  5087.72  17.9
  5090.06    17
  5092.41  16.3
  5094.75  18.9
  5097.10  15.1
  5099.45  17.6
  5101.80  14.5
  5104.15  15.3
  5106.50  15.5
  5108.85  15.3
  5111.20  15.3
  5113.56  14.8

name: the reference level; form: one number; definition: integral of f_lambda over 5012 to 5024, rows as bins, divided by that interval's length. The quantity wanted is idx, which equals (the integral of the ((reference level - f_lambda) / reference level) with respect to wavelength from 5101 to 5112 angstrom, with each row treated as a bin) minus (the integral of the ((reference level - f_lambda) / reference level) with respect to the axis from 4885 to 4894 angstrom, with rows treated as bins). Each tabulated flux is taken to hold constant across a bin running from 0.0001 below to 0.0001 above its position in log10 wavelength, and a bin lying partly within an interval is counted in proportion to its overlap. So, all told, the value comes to 1.3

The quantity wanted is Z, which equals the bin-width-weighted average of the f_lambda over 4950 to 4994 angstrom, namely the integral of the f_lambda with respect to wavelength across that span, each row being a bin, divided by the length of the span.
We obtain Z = 18.2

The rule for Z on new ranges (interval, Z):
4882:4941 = 19.3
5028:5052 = 16.8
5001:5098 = 16.6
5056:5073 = 17.0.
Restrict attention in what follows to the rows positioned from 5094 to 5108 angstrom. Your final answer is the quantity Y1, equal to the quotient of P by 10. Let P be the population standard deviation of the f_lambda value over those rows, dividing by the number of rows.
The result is 0.156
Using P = 1.56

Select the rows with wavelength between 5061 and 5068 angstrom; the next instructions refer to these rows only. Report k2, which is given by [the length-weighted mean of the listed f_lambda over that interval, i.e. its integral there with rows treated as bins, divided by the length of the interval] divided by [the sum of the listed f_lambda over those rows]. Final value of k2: 0.332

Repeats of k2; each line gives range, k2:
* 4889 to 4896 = 0.335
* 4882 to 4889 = 0.335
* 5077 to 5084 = 0.335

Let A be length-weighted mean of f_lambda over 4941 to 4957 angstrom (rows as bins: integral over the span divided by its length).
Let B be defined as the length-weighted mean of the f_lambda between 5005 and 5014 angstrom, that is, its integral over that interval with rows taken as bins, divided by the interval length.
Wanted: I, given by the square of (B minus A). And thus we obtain 24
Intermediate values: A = 20.8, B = 16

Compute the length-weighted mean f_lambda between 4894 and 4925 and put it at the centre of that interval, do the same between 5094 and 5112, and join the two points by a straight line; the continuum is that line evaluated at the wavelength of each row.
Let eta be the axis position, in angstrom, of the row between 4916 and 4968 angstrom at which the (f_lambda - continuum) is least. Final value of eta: 4921.79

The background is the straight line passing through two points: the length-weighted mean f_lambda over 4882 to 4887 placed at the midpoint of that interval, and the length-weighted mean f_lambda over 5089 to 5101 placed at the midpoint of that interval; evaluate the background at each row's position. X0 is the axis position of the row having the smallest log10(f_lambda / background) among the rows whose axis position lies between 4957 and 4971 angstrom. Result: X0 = 4958.19 angstrom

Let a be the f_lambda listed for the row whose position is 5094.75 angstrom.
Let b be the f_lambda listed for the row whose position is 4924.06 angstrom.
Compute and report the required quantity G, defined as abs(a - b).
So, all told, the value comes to 1.4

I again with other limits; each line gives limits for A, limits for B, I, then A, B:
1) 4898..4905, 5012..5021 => 11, 19.3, 16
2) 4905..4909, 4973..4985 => 2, 19.7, 18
